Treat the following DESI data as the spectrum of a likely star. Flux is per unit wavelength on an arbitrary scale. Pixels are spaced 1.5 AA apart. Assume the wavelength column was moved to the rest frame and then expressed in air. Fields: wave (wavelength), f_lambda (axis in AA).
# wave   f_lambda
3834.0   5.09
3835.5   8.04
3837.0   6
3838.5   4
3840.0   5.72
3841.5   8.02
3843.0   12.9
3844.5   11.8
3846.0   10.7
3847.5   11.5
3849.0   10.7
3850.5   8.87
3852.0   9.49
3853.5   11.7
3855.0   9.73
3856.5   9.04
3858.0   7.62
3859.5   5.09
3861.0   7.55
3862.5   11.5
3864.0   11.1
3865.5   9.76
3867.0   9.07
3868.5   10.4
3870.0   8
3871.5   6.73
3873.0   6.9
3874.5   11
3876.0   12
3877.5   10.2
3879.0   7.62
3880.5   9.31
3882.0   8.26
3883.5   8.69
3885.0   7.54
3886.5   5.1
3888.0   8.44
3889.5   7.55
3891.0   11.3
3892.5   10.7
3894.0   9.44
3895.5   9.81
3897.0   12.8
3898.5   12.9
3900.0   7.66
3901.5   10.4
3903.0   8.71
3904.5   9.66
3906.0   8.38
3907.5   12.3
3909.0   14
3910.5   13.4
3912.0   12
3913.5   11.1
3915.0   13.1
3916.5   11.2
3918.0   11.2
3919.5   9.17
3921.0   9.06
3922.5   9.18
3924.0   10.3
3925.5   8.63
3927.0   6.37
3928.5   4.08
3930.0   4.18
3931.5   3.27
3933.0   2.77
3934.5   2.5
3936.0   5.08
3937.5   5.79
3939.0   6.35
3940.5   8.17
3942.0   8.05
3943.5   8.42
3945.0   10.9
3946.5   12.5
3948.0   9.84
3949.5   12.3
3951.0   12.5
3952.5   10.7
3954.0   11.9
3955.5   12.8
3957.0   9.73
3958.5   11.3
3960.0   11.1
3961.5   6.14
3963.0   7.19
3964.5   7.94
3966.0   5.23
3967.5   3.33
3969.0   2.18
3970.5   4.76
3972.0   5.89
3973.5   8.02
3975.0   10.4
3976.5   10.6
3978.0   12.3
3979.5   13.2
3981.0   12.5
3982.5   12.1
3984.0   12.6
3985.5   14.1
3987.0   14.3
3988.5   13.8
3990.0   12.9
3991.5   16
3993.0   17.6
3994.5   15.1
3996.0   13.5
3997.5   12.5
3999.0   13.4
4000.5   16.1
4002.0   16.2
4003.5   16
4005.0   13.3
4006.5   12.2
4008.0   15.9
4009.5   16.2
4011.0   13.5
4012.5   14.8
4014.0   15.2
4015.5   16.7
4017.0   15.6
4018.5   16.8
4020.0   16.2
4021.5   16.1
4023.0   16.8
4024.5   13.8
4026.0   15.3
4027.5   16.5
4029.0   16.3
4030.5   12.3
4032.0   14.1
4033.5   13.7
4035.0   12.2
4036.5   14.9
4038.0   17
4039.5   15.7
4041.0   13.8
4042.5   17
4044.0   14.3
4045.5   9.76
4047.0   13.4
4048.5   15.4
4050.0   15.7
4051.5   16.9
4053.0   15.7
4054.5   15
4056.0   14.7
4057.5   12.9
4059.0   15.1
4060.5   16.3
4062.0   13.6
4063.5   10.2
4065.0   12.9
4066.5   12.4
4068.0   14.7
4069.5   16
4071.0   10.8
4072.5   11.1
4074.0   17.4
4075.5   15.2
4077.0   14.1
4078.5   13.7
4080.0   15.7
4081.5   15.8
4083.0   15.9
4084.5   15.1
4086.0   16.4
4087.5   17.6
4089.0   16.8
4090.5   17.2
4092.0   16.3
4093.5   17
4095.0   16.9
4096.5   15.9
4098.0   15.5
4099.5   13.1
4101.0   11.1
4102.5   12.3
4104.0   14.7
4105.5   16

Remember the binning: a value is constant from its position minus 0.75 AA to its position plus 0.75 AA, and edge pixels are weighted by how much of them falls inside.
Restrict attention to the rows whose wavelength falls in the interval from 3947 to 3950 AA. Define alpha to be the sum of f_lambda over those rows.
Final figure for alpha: 22.1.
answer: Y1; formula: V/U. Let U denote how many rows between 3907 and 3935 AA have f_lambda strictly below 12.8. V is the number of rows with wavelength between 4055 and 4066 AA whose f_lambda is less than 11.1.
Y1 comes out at 0.1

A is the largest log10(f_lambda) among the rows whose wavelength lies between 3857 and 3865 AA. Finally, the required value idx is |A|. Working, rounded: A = 1.06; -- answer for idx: 1.06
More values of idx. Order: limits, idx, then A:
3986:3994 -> 1.25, 1.25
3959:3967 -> 1.05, 1.05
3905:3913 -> 1.15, 1.15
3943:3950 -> 1.10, 1.10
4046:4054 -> 1.23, 1.23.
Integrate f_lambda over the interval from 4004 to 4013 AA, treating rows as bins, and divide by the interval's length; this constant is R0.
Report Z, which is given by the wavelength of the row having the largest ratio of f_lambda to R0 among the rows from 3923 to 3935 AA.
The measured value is 3924.0 AA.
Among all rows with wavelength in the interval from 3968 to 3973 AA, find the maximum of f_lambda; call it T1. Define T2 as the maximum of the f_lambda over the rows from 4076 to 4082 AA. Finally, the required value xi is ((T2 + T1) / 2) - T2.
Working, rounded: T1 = 5.89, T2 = 15.8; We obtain -5.0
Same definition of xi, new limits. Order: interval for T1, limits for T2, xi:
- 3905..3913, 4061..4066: 0.2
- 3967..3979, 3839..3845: -0.3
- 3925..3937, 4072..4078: -4.4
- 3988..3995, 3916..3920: 3.2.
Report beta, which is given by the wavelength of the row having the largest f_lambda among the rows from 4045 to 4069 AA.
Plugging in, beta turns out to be 4051.5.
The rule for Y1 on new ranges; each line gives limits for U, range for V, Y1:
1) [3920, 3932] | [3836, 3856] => 1.1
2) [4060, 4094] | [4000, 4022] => 0.0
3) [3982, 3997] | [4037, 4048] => 0.5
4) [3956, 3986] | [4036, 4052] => 0.1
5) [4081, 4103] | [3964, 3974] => 3.5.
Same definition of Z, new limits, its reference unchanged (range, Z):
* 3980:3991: 3987.0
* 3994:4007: 4002.0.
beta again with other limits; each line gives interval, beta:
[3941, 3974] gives 3955.5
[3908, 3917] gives 3909.0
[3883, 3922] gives 3909.0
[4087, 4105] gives 4087.5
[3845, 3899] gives 3898.5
